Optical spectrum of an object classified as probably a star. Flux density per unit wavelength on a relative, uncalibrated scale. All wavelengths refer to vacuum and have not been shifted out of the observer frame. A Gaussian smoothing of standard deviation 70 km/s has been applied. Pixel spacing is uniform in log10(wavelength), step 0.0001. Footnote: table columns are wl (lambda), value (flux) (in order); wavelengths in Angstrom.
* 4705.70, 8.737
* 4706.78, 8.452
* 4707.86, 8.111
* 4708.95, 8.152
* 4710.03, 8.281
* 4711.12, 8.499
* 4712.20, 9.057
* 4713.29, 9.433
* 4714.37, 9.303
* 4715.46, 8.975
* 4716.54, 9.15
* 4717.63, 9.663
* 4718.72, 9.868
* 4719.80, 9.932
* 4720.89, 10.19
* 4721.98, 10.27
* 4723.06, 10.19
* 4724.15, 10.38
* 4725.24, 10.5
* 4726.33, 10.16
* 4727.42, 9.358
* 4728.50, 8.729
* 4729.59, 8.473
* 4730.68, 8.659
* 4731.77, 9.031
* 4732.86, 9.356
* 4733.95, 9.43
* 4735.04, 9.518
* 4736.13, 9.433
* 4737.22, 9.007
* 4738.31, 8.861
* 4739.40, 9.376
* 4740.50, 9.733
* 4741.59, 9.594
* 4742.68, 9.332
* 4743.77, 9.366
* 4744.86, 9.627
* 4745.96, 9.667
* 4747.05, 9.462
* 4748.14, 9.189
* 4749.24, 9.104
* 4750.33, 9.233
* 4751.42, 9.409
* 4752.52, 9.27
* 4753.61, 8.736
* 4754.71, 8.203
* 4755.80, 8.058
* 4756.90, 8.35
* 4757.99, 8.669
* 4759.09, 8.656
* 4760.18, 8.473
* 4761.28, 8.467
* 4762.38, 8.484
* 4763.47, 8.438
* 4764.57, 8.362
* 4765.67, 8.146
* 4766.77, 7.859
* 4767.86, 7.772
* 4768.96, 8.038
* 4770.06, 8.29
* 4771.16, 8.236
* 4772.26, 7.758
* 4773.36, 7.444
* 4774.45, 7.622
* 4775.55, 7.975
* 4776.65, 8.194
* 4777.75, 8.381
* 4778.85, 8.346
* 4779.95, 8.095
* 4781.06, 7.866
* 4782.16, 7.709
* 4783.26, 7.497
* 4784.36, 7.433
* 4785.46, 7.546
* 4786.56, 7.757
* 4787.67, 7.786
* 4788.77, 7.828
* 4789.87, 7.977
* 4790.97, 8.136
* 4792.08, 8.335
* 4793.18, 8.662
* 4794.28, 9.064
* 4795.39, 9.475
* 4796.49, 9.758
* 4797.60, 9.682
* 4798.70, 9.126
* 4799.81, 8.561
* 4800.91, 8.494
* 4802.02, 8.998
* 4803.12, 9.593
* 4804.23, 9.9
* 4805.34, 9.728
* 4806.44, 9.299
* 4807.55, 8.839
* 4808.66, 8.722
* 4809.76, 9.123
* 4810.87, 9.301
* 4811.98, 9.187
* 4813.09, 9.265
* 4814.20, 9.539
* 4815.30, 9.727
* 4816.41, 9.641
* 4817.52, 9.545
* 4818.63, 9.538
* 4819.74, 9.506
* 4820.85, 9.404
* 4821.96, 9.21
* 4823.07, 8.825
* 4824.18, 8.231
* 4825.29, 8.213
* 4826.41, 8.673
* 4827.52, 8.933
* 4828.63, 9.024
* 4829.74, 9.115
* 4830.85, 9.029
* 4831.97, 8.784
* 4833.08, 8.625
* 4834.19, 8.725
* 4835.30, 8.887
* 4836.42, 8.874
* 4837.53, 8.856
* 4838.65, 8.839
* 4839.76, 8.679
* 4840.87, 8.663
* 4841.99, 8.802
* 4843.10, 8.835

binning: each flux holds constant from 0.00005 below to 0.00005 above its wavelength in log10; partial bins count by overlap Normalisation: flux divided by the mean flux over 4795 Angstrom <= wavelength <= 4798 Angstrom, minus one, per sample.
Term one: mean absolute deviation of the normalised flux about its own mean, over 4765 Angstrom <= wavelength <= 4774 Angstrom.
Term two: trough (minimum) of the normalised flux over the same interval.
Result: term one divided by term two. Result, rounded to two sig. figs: -0.11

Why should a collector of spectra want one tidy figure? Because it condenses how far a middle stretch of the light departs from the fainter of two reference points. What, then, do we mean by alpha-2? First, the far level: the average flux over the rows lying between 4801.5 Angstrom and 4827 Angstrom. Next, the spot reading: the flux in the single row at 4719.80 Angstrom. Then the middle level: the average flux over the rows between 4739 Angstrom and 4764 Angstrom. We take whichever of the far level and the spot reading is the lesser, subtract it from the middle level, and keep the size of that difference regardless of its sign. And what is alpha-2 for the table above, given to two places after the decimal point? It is 0.22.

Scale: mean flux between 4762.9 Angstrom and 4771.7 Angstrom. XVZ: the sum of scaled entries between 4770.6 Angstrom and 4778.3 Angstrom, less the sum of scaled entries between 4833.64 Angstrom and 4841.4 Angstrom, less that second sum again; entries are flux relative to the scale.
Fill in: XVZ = -8.3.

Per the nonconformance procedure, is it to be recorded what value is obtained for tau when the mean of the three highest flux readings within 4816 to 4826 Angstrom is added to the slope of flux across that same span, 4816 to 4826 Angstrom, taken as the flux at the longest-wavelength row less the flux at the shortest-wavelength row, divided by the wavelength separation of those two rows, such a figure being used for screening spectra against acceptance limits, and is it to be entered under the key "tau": 9.4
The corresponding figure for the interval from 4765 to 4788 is 8.3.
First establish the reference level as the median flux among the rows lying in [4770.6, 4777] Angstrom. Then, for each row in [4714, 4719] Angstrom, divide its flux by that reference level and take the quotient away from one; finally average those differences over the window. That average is -0.19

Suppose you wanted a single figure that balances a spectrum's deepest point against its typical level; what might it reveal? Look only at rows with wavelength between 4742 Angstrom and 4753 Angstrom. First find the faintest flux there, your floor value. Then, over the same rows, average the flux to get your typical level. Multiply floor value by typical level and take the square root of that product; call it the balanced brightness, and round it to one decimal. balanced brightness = 9.2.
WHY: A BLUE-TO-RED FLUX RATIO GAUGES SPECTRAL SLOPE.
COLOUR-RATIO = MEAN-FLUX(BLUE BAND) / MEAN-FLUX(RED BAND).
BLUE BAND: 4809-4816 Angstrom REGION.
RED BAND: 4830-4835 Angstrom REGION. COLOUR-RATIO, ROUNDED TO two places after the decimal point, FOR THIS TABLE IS 1.06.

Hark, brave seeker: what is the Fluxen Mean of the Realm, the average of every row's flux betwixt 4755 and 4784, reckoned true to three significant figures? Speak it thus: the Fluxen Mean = 8.12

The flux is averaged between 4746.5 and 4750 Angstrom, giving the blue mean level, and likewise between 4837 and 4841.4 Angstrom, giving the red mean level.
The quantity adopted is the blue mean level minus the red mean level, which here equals 0.49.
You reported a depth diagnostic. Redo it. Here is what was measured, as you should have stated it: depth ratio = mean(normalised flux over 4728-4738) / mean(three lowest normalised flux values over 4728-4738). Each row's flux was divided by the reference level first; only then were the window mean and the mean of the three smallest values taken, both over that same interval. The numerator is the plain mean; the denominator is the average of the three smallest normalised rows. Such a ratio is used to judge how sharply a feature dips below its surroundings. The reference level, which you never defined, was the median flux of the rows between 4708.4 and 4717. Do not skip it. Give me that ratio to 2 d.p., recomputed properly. 1.05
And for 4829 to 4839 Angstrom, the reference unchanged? 1.02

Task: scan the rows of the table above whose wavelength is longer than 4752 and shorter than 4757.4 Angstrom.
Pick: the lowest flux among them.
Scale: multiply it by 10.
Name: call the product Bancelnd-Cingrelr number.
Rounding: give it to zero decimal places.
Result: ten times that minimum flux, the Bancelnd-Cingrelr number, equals 81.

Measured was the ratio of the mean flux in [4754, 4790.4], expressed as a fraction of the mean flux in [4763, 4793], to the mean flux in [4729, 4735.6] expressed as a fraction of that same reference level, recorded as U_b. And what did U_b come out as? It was 0.89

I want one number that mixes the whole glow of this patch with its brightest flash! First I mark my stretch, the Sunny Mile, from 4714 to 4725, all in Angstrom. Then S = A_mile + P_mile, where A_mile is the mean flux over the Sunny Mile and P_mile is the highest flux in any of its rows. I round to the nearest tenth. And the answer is 20.2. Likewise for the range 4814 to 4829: 18.9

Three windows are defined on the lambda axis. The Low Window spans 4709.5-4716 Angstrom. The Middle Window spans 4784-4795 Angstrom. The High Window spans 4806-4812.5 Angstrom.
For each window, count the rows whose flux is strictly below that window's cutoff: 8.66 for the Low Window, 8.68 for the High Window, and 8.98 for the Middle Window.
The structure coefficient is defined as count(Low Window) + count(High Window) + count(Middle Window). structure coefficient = 11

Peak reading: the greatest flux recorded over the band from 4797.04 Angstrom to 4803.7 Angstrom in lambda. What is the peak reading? 9.682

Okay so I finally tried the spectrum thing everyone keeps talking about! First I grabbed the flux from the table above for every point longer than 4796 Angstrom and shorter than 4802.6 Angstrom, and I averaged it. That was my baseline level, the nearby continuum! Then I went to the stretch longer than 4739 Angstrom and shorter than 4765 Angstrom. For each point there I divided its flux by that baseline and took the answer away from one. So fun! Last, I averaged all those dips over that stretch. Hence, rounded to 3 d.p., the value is 0.015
